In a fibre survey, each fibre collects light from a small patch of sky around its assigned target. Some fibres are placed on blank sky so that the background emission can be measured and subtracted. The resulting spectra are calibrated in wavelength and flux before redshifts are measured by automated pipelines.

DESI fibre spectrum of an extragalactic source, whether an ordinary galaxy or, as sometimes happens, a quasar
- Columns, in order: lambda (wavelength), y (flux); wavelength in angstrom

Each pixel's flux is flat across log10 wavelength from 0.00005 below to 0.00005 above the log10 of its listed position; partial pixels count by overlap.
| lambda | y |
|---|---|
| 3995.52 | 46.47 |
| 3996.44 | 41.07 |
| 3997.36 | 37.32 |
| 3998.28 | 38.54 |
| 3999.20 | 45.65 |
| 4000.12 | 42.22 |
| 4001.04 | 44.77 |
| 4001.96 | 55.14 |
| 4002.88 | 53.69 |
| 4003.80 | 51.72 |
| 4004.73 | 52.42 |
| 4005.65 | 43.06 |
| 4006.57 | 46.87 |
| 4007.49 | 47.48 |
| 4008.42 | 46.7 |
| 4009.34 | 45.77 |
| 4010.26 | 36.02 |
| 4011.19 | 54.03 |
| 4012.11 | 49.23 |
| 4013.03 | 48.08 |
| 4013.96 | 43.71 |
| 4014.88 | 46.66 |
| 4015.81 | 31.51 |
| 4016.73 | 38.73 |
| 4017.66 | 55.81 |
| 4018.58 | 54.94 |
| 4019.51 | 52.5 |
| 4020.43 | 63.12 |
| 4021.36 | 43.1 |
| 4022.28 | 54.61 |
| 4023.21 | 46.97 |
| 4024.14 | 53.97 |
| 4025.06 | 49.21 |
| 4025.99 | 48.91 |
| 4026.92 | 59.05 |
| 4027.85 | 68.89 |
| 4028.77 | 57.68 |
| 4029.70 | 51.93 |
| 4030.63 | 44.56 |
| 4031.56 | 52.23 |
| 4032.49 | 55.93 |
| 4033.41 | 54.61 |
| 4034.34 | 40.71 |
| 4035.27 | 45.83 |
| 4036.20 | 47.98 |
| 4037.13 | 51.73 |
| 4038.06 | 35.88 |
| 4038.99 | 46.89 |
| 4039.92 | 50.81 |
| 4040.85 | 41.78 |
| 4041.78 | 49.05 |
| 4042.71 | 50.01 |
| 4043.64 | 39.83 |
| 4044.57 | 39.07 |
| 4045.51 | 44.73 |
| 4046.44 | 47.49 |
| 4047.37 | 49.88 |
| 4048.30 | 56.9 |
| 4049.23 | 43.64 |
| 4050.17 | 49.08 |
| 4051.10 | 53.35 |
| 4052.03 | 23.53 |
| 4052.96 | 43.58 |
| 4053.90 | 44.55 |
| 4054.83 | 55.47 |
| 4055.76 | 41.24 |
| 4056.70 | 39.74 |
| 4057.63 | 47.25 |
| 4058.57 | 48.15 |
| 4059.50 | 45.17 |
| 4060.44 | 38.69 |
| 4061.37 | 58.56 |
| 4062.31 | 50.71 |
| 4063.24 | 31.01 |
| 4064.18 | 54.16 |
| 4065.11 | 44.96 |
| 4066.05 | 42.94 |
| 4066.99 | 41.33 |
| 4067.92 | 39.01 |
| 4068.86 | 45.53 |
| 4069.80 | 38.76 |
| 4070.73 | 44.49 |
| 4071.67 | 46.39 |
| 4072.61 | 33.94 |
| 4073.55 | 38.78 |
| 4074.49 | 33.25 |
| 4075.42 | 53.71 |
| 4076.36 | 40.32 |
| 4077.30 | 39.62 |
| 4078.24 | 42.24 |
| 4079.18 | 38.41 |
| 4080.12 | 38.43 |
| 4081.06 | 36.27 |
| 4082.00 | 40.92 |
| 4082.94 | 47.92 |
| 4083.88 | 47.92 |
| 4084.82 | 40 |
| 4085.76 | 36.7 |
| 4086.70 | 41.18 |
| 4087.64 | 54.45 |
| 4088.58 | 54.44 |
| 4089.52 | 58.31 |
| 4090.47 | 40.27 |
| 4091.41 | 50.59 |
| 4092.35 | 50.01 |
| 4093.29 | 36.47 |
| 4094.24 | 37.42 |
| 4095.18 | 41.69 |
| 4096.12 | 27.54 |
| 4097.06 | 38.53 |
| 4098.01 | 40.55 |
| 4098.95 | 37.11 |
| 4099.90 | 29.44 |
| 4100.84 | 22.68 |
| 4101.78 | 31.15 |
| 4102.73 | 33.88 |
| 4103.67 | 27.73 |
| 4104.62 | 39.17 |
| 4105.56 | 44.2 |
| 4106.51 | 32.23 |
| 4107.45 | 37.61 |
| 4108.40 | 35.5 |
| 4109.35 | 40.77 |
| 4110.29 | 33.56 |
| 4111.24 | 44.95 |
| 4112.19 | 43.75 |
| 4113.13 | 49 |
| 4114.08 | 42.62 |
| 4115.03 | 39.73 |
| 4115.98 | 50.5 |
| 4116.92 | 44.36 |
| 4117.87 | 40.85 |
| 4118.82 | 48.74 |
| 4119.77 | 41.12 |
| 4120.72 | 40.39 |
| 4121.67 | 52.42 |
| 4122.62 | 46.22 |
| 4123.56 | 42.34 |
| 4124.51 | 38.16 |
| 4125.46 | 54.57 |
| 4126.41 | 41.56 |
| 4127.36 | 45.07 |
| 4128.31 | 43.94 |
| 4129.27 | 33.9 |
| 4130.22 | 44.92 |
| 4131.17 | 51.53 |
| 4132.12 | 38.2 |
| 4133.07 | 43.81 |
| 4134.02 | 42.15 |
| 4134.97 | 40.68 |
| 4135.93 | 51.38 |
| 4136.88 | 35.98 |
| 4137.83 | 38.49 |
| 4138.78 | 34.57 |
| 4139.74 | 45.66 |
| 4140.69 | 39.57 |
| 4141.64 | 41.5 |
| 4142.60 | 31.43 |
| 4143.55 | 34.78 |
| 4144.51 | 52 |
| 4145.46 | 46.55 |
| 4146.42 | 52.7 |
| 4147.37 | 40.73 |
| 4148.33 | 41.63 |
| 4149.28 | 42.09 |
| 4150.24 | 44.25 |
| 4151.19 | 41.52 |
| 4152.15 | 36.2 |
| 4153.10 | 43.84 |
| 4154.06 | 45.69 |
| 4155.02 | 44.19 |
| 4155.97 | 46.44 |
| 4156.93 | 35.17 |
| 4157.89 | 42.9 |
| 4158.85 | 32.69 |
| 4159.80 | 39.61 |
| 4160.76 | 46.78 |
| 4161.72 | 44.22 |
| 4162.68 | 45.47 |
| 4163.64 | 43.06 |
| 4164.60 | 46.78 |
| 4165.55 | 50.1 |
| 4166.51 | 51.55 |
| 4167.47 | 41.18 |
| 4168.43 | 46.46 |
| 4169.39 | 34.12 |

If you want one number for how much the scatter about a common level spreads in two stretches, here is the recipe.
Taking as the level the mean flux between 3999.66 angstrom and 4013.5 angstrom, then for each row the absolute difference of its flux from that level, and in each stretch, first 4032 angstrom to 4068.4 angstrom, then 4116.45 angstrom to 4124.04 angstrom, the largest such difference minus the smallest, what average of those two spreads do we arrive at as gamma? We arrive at 15.3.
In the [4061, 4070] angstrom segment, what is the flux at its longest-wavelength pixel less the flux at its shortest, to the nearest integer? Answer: -20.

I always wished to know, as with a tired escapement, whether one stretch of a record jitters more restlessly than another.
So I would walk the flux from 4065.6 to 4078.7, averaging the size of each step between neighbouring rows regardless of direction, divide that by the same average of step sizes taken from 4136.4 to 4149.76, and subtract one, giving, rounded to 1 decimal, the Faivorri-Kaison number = 0.0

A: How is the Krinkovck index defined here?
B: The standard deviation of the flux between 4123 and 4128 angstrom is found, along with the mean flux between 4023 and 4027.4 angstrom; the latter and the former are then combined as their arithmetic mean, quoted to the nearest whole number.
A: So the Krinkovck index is 29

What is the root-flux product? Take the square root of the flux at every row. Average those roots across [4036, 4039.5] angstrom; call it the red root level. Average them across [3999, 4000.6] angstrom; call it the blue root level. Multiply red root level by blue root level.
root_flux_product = 45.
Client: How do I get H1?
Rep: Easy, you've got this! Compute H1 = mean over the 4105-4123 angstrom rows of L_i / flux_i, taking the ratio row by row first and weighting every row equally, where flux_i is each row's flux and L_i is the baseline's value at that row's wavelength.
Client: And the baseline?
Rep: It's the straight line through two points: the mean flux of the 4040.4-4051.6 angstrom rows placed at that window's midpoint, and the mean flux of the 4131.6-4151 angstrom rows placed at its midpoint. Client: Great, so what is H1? 1.04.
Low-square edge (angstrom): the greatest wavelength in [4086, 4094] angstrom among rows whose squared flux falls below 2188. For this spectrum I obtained 4093.29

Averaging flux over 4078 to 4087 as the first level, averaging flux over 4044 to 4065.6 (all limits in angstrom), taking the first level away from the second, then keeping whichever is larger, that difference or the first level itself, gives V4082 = 41.0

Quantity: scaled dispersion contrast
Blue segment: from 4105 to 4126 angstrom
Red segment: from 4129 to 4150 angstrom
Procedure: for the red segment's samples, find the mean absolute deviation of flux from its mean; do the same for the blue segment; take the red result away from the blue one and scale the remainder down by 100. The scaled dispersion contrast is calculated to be -0.0026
